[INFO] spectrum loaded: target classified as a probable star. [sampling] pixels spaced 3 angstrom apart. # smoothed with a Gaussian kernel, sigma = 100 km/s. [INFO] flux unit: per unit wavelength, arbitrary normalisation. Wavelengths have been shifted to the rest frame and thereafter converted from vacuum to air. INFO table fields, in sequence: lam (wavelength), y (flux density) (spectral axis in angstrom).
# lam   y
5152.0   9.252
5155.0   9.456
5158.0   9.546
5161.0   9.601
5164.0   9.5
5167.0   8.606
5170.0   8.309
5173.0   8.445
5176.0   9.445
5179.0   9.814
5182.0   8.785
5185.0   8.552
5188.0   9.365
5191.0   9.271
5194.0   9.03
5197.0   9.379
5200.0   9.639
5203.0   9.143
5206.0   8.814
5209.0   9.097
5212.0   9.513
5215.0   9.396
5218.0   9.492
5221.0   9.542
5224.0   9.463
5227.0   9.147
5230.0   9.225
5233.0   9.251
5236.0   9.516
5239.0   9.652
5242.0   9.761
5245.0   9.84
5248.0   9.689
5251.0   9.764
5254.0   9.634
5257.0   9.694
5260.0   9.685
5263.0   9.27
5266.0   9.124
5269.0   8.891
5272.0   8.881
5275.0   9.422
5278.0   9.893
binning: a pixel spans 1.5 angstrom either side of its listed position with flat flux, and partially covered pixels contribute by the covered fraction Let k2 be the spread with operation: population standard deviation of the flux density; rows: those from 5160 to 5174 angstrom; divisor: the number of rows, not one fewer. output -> 0.55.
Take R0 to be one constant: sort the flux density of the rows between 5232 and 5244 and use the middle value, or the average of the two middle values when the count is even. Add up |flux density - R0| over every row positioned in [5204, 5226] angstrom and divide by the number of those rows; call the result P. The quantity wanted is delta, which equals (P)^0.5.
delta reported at 0.503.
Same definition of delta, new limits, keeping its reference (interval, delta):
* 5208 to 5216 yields 0.499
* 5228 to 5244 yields 0.448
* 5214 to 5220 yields 0.374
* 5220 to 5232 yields 0.490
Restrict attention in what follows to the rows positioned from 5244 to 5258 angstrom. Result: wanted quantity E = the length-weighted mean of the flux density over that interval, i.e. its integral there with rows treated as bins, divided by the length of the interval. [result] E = 9.7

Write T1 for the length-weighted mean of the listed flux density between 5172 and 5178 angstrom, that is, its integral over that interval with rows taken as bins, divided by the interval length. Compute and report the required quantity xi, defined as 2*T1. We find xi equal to 18.1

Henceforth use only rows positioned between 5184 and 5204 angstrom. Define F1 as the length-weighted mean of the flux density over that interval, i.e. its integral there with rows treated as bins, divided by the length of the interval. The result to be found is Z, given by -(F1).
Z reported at -9.2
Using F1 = 9.21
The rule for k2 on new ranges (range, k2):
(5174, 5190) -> 0.46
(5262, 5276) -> 0.21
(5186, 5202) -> 0.20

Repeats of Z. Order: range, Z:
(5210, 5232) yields -9.4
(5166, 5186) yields -8.9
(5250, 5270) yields -9.4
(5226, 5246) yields -9.5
